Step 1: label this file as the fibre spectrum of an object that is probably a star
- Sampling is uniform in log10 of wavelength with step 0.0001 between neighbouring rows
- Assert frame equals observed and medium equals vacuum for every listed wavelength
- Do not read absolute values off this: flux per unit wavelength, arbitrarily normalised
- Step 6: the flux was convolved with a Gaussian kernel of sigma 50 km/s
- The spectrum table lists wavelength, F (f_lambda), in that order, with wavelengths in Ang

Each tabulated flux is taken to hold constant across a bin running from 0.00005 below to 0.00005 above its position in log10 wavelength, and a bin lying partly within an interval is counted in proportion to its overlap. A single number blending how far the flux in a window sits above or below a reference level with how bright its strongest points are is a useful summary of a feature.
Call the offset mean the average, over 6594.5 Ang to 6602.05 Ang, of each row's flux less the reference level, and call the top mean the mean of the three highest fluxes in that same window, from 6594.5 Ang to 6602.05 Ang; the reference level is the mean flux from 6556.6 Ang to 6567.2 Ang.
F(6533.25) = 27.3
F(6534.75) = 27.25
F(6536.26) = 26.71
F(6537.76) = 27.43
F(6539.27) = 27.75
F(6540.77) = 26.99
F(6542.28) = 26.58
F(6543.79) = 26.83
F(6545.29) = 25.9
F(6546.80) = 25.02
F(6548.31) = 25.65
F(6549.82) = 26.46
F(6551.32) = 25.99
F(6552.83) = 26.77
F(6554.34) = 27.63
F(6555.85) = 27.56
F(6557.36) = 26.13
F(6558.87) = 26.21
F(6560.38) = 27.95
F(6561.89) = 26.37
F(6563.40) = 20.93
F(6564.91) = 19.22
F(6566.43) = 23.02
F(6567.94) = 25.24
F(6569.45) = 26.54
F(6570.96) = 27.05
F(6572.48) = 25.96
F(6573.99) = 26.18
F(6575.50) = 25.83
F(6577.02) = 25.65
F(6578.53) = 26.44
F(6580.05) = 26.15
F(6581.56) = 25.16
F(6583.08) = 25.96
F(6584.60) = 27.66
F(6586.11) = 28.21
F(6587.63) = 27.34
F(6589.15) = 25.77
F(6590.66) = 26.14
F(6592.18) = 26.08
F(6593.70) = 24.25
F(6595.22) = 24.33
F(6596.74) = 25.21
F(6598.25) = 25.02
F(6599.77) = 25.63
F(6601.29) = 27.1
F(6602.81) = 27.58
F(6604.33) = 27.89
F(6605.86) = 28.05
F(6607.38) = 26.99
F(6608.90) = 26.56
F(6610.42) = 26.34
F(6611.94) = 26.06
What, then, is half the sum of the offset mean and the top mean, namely 13.6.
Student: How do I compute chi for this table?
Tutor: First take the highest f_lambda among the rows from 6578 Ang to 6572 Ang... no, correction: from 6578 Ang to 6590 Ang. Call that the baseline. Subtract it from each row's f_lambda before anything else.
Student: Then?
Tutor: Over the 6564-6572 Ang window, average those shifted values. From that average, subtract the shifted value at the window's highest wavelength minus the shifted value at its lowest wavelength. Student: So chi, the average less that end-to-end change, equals -11.8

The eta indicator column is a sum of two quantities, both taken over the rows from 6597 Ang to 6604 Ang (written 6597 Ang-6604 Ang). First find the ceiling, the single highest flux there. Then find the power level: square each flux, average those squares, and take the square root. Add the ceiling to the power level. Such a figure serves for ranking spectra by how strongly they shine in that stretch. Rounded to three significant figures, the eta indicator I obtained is 53.9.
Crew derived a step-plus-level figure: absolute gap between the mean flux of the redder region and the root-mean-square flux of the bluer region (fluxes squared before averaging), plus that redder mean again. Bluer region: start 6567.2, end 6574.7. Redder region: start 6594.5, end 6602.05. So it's 26.2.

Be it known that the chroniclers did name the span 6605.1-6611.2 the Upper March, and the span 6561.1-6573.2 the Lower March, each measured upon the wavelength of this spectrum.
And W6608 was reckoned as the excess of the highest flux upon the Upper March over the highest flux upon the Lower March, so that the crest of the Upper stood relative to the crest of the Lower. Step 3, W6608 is 1.0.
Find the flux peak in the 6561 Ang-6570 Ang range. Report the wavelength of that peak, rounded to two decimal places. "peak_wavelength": 6569.45 Ang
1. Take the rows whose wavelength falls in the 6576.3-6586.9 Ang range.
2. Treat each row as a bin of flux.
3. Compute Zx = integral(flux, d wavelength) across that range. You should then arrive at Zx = 281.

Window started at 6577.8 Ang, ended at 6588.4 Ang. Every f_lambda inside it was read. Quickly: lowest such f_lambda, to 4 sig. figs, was 25.16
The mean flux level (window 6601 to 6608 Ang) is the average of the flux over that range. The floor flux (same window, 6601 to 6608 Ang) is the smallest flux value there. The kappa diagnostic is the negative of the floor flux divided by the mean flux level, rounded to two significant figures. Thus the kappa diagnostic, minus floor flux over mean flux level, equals -0.98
